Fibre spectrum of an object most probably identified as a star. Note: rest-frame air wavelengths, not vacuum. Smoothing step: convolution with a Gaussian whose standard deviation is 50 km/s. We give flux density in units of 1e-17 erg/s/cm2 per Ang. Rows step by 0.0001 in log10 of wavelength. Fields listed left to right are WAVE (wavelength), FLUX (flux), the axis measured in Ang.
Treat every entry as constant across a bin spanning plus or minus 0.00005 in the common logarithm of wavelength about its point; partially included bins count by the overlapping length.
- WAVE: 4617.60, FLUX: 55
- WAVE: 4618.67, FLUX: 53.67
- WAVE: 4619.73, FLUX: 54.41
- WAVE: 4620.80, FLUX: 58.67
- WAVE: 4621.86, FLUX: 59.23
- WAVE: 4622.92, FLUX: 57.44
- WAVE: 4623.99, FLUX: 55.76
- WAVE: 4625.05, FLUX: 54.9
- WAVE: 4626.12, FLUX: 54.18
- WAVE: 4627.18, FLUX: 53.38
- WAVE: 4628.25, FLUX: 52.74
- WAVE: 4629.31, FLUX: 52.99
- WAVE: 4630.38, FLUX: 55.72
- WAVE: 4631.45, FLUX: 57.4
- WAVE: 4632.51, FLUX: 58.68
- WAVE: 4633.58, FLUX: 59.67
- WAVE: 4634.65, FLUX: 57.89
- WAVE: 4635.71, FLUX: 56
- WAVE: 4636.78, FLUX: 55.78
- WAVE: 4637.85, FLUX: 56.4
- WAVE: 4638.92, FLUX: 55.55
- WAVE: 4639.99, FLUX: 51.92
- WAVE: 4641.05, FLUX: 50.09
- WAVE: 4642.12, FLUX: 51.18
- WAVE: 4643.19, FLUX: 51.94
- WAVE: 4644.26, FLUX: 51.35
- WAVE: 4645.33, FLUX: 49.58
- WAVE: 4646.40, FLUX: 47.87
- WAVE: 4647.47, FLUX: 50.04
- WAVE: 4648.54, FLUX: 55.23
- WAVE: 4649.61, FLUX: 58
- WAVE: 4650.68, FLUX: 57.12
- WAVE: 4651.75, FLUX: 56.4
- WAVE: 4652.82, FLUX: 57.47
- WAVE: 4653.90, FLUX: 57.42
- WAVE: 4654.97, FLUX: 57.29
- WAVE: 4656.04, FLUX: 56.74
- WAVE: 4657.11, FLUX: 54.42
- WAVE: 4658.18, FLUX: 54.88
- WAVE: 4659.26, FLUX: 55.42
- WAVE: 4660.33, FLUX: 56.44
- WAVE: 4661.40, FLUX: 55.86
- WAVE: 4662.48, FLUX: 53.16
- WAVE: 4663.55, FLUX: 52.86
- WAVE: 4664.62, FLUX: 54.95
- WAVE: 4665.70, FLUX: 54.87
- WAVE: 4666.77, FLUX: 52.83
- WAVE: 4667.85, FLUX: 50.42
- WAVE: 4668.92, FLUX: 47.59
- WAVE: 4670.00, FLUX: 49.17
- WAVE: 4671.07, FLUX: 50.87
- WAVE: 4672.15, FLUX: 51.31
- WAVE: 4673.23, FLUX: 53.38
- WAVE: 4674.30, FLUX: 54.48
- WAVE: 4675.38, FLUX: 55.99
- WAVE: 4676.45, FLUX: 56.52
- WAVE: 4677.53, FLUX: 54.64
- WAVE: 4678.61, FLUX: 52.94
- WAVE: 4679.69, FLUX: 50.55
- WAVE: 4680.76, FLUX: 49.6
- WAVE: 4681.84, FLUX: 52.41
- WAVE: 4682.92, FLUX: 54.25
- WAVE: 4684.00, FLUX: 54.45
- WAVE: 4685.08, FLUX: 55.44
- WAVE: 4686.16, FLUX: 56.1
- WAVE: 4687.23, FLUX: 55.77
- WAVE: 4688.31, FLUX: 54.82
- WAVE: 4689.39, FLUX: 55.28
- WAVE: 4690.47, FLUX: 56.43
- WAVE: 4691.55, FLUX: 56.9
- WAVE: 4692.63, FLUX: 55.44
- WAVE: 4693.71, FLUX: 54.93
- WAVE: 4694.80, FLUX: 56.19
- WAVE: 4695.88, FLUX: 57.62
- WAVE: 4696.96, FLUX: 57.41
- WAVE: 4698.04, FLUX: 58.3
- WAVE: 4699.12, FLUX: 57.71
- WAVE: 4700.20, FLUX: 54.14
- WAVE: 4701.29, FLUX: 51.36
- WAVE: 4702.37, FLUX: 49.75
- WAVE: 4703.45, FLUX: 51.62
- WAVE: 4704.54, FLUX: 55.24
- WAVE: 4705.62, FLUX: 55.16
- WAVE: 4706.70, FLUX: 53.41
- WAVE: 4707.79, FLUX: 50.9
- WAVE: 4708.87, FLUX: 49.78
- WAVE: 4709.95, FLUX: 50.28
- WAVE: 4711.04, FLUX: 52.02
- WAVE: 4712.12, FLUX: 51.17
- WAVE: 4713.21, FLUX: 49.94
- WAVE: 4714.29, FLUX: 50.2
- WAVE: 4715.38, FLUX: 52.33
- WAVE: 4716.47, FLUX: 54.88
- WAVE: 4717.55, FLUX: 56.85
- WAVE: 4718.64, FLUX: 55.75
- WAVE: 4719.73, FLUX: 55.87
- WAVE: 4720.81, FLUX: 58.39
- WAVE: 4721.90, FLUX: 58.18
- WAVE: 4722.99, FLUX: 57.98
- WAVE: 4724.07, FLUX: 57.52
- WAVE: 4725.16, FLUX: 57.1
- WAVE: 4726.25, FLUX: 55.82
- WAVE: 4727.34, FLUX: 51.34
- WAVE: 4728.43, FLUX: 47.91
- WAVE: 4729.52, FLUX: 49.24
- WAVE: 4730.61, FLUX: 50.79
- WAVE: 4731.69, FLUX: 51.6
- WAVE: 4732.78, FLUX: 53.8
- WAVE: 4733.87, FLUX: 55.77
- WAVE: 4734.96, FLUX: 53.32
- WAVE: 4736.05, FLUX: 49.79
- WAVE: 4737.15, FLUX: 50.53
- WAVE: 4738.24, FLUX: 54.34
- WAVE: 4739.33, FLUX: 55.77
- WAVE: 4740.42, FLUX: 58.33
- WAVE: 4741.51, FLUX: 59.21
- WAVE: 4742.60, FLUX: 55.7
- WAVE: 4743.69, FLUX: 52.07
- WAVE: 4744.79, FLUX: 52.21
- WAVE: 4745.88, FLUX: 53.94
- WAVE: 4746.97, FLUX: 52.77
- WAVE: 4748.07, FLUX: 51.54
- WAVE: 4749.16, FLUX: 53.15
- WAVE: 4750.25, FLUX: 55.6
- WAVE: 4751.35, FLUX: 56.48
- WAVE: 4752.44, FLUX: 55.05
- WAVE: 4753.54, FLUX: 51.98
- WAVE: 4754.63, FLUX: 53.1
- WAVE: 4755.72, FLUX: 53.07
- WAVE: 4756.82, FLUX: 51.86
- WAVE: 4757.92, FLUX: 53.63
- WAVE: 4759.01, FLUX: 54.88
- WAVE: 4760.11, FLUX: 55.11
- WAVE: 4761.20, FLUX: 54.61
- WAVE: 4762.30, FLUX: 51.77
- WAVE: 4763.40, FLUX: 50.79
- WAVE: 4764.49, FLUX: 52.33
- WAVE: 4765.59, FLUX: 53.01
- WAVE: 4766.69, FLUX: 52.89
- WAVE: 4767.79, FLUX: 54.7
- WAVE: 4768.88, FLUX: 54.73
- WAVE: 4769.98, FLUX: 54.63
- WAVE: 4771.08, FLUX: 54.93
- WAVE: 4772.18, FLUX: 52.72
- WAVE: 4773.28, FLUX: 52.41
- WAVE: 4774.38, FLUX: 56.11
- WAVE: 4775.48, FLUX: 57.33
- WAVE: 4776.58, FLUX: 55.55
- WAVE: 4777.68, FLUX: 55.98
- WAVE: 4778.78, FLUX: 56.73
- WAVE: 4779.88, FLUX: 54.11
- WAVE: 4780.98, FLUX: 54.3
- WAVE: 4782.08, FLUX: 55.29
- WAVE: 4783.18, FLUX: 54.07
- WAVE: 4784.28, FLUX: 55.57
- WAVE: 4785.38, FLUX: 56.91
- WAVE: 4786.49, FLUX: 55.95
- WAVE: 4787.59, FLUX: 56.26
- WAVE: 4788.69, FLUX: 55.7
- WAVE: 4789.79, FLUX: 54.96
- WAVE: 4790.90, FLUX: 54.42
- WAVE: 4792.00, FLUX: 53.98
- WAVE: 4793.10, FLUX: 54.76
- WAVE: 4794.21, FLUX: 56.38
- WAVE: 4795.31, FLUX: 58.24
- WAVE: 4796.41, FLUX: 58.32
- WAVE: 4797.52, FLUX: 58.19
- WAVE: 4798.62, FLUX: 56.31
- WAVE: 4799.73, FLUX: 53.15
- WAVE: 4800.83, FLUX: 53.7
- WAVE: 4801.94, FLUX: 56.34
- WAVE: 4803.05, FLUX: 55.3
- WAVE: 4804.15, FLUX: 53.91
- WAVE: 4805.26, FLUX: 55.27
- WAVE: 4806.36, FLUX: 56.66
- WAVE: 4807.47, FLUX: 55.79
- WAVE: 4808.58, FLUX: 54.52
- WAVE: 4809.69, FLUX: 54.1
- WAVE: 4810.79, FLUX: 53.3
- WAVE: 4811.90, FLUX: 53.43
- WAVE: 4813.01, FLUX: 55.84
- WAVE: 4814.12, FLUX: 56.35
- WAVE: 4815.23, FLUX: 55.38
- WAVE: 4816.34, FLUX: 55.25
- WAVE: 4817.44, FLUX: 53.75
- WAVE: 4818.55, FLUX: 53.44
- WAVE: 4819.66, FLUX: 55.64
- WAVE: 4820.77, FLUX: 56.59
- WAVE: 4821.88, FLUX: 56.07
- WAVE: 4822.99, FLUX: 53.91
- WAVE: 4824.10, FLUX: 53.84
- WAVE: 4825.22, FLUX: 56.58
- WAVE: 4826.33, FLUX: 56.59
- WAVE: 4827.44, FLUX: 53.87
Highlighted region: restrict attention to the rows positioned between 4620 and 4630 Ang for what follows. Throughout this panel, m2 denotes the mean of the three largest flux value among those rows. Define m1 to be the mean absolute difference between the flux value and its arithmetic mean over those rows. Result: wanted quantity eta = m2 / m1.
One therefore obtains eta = 29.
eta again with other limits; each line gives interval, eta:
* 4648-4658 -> 65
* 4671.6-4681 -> 29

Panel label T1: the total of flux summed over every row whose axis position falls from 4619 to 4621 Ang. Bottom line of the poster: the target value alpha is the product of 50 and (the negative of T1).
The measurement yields -5654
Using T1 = 113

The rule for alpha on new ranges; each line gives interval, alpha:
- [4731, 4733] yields -5270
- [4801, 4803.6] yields -5582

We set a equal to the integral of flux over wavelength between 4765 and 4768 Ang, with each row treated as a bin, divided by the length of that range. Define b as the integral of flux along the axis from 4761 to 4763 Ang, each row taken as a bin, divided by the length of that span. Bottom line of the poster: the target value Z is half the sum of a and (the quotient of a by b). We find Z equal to 27.13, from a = 53.2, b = 52.6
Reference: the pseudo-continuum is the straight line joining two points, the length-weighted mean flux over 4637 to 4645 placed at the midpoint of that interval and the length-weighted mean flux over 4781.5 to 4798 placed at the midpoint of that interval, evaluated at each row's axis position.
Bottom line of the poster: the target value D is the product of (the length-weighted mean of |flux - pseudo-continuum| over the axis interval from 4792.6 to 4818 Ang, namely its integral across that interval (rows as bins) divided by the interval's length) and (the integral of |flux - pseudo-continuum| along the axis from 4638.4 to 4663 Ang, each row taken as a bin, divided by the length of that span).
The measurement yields 4.3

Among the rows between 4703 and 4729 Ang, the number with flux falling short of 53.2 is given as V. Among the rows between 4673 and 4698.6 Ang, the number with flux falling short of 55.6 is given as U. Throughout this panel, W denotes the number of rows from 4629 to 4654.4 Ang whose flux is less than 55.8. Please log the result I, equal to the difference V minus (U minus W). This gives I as 10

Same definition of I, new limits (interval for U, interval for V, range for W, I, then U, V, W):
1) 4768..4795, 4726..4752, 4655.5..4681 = 16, 15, 12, 19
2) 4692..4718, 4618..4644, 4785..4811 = 2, 18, 6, 14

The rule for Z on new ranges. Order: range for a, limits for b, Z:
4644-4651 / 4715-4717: 26.83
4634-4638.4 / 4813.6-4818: 28.79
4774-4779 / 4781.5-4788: 28.66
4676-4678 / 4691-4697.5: 28.23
